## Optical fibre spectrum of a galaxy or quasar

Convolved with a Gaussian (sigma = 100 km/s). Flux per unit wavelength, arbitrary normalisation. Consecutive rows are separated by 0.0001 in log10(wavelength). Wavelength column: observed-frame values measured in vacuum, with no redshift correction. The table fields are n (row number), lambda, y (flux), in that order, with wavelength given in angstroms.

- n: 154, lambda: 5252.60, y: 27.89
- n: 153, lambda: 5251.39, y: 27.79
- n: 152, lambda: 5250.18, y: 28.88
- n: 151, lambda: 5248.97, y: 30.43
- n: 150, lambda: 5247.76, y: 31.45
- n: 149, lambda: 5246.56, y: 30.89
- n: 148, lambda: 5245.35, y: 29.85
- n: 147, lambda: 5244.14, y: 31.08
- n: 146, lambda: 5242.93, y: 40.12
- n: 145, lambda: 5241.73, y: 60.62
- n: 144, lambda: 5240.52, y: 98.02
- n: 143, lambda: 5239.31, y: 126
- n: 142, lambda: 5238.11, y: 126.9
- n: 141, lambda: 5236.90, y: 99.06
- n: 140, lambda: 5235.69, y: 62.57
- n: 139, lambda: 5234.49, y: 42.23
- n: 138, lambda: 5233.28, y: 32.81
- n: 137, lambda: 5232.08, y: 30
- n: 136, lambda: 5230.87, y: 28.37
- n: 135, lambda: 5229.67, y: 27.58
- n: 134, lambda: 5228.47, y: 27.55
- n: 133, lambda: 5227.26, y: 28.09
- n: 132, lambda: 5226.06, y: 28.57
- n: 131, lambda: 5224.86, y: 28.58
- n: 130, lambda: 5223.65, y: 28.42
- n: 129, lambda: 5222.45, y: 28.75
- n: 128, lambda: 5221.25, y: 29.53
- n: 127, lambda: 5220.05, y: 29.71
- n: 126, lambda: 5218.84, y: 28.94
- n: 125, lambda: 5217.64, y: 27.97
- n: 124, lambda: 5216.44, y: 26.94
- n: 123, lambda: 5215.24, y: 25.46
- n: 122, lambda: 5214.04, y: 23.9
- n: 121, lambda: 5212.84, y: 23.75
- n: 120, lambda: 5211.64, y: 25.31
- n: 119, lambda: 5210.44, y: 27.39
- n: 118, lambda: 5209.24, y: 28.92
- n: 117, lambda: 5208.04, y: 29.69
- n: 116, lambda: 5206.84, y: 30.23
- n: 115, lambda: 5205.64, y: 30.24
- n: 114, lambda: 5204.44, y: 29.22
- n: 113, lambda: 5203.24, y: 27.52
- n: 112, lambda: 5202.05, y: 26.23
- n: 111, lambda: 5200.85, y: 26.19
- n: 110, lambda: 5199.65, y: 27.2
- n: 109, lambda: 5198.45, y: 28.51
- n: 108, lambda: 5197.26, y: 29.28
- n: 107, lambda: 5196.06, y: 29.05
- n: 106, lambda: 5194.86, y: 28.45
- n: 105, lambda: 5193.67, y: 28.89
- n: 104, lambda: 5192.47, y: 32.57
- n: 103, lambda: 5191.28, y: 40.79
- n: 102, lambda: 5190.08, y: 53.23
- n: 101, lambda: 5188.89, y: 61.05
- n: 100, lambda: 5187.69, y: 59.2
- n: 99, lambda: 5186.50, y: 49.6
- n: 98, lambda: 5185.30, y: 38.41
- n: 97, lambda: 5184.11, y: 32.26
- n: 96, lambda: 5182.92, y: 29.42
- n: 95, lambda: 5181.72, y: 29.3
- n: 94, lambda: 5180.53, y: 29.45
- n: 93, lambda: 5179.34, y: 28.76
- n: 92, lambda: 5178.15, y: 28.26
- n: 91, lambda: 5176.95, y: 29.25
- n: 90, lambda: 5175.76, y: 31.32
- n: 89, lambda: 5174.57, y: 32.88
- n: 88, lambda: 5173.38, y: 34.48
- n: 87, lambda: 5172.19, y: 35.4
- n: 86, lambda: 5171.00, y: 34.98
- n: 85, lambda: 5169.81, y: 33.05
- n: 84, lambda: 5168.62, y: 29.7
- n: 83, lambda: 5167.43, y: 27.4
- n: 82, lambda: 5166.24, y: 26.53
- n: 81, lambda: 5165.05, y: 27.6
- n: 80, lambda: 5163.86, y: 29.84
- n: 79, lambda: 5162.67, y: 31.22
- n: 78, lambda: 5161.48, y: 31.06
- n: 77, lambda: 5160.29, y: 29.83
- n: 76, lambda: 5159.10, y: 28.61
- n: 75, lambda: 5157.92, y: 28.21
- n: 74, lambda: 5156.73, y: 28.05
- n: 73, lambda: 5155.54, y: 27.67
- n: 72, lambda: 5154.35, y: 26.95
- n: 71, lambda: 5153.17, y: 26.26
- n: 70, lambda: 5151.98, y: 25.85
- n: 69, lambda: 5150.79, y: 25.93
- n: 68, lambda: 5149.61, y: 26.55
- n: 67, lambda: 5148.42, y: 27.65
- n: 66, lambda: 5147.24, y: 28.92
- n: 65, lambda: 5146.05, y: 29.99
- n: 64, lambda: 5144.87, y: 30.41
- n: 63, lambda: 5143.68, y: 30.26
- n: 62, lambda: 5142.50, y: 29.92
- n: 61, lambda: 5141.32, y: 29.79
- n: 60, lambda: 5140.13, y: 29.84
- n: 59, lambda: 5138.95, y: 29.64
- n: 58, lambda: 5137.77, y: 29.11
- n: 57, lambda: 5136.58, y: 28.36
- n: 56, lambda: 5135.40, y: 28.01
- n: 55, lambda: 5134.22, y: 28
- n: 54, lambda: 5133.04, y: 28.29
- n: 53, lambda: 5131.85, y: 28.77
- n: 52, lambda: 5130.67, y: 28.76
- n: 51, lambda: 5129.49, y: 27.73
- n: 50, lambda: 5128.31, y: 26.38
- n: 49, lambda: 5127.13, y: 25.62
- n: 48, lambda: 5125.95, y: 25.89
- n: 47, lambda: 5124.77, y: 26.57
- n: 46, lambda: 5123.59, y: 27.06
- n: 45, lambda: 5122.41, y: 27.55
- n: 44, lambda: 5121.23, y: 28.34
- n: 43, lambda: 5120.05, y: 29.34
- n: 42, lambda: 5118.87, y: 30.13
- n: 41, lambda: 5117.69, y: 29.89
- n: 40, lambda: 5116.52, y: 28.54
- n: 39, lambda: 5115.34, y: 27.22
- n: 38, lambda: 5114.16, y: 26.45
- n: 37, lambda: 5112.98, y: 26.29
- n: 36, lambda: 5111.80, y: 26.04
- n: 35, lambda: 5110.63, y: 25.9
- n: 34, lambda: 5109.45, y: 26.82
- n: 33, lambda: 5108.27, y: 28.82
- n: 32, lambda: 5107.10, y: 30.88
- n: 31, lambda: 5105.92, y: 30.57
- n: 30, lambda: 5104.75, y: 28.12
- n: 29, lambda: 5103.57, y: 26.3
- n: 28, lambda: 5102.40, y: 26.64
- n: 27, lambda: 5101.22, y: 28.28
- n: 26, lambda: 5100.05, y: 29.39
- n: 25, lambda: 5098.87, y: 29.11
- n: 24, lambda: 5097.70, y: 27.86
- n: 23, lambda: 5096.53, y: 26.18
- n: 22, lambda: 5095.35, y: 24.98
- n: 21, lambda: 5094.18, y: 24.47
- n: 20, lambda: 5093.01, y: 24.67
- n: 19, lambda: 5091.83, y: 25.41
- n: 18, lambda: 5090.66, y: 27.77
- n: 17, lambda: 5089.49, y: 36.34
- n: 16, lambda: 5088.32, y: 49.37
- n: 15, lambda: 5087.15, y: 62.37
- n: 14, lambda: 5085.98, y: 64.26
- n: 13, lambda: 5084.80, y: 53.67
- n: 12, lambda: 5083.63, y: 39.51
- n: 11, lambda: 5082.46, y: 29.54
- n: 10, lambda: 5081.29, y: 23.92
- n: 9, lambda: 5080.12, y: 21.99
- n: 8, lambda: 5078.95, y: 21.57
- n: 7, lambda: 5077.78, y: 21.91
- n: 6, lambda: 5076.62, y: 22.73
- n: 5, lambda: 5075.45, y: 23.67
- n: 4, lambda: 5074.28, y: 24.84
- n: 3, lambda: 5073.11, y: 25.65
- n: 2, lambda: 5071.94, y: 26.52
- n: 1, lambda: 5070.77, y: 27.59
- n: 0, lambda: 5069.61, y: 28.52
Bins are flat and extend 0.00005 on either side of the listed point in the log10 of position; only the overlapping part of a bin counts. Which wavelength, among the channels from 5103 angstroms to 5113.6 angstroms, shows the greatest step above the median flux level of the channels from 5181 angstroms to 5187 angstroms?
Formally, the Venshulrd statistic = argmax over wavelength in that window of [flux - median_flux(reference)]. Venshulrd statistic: 5107.10 angstroms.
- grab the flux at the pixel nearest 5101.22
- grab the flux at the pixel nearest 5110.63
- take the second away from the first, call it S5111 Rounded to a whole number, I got 2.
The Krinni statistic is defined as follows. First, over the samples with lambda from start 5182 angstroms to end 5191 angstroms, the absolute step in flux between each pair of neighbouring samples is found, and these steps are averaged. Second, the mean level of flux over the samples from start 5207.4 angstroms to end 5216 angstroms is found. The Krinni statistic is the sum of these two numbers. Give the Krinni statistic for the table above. 33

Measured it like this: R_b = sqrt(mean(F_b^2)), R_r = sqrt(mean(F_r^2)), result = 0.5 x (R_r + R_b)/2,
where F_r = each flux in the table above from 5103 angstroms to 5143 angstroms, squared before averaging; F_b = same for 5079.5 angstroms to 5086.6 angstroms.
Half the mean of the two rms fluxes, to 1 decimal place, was 17.5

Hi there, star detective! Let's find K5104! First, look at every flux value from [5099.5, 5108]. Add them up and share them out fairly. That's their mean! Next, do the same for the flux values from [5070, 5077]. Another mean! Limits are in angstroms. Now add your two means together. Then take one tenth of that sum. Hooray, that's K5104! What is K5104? 5.4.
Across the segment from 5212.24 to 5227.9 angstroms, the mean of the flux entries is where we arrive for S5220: 27.6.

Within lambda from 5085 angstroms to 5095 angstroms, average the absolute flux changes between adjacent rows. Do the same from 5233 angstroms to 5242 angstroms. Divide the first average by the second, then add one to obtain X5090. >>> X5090 1.2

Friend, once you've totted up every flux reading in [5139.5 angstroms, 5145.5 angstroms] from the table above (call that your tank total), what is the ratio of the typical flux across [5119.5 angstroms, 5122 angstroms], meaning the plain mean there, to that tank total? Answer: 0.19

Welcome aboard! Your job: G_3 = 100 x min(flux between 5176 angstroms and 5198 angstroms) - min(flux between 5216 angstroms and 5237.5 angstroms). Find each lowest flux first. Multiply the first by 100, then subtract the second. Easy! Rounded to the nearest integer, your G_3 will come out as 2799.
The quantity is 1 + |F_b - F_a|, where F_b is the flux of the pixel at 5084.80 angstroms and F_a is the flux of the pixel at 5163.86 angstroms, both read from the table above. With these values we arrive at 25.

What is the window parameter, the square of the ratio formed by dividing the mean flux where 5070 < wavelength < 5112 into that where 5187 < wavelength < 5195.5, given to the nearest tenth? 2.0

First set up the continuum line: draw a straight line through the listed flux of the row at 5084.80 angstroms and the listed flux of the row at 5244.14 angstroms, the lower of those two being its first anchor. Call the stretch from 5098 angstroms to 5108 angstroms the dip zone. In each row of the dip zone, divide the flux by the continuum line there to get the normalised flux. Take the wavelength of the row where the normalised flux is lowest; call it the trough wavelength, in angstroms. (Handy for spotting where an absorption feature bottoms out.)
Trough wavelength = 5103.57 angstroms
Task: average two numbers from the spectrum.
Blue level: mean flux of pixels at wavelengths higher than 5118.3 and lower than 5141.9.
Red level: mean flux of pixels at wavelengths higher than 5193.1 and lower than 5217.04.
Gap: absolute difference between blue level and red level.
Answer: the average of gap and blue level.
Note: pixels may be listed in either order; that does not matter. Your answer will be 14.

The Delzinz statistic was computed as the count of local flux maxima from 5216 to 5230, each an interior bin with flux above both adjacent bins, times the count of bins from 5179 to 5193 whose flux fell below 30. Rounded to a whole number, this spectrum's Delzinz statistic 8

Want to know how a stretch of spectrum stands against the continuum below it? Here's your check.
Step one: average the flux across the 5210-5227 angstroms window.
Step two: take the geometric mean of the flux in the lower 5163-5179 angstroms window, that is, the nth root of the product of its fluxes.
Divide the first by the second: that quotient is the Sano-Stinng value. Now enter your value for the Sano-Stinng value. 0.89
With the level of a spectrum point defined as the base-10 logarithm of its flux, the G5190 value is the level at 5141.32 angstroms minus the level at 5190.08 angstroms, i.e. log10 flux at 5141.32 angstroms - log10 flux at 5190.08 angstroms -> -0.25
